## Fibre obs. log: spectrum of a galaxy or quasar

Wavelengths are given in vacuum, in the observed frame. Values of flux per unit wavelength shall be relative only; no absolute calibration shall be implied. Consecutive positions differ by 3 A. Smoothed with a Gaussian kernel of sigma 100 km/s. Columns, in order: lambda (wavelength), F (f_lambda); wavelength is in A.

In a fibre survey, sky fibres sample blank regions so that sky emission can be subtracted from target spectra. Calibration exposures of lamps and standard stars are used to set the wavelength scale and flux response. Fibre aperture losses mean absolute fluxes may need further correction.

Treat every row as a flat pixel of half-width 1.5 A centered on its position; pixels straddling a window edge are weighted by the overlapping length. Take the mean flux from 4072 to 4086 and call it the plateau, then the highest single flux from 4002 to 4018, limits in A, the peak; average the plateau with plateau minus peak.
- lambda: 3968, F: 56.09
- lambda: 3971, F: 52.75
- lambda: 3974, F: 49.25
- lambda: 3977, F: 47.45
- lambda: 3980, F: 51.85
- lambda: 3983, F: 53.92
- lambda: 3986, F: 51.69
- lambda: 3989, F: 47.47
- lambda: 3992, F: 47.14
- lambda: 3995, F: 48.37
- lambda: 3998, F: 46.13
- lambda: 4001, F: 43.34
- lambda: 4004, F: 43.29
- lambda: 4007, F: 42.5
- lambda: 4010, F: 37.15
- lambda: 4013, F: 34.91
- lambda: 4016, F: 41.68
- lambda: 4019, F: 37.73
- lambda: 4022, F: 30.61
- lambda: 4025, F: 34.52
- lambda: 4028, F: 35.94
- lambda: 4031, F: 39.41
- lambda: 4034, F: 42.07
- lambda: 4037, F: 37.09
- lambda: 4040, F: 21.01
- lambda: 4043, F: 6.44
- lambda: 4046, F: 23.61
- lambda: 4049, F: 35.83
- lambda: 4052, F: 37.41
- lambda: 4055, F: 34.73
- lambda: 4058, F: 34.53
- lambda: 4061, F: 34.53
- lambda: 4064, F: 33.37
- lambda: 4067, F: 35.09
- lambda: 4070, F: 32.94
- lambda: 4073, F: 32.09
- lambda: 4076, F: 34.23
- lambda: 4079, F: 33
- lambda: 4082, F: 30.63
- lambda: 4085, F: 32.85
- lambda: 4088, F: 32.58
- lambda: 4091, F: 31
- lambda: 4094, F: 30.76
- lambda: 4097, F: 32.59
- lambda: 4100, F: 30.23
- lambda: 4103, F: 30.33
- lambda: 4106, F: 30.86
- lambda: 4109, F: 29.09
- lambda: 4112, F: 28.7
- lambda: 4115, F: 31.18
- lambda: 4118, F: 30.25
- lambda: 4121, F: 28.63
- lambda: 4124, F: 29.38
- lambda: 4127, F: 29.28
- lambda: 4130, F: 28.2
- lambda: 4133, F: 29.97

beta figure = 10.9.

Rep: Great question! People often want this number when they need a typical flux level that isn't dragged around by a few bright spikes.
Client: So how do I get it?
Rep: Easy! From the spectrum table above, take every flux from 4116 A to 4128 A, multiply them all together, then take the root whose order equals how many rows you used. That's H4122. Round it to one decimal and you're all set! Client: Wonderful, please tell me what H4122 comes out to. 29.4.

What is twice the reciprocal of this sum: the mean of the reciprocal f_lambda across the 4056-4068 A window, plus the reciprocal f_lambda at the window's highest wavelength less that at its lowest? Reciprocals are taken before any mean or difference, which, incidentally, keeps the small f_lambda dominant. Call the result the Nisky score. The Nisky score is 70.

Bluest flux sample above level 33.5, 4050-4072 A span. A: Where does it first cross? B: 4052 A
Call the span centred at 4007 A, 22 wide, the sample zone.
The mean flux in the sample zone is 41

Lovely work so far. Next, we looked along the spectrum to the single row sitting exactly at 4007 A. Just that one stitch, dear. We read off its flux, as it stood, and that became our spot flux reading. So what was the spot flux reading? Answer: 42.5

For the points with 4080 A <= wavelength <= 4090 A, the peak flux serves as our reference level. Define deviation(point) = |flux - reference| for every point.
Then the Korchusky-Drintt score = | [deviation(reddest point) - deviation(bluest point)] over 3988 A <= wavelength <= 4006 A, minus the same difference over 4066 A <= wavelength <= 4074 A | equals 3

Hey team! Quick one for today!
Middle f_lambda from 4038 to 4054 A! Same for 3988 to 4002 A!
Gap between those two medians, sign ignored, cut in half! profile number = 12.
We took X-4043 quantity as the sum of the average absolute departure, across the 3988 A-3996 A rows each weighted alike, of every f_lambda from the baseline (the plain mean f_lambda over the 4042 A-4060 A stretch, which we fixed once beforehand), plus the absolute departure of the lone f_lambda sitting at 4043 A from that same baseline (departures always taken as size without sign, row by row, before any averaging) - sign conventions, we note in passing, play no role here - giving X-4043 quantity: 41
